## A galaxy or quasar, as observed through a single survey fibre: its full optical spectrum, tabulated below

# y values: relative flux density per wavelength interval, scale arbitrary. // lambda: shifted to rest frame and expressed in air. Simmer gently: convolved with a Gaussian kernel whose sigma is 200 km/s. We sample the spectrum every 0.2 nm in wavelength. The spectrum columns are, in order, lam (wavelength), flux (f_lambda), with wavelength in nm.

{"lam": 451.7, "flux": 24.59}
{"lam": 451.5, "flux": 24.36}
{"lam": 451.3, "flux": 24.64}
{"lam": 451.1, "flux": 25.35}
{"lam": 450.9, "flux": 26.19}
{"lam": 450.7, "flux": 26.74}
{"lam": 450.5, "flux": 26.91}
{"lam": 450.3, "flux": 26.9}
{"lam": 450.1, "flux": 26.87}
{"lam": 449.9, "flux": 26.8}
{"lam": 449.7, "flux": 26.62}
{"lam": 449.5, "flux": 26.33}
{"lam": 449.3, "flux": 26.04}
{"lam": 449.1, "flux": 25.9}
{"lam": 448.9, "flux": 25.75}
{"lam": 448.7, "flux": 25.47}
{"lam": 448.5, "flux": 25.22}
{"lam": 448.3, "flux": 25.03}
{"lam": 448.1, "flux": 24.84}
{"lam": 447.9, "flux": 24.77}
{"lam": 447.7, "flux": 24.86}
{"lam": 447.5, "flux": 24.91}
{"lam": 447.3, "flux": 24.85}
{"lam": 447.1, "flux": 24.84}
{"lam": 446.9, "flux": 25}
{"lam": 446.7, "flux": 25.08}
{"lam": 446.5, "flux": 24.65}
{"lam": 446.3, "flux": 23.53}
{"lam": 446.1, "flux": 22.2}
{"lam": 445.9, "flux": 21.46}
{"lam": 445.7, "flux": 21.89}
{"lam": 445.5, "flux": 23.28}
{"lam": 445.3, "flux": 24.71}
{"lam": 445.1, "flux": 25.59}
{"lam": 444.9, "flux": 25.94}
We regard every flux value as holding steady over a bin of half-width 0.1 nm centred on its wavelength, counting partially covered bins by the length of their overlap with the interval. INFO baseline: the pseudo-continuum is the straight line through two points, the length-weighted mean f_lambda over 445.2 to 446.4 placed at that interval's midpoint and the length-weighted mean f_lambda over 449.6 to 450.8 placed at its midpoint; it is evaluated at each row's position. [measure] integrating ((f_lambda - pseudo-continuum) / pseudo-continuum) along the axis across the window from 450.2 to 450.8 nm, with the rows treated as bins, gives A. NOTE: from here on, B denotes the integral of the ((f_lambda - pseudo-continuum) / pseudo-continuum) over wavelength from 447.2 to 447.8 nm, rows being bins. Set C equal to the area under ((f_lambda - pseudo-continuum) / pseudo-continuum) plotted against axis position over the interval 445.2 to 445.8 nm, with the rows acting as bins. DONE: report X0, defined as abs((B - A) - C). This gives 0.002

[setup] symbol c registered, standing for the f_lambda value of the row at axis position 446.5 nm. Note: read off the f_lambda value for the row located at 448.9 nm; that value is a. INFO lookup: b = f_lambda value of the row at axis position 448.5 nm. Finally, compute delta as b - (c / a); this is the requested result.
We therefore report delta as 24.3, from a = 25.75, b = 25.22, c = 24.65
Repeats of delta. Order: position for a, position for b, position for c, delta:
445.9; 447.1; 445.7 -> 23.8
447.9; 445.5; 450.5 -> 22.2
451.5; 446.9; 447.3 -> 24.0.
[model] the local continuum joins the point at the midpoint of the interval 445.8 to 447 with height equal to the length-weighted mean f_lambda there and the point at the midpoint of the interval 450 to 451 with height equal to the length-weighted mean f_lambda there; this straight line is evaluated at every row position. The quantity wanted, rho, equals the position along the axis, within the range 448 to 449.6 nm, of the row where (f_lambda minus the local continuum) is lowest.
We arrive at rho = 448.1 nm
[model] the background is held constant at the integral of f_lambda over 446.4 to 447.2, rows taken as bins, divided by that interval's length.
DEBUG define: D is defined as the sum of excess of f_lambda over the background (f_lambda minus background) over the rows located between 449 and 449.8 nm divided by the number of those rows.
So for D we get 1.3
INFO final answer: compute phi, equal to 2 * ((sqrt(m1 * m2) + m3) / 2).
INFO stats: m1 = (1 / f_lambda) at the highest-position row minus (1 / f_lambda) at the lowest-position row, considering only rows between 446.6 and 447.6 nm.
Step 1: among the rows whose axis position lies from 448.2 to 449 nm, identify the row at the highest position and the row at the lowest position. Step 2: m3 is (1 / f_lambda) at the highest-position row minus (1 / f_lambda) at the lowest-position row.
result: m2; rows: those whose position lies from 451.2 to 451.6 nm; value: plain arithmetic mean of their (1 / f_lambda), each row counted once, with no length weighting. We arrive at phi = 0.002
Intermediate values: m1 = 0.0003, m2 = 0.0408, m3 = -0.0011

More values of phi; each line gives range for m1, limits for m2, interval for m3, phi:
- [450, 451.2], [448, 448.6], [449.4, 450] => 0.009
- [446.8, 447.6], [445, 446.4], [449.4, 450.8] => 0.002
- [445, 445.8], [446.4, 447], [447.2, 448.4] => 0.016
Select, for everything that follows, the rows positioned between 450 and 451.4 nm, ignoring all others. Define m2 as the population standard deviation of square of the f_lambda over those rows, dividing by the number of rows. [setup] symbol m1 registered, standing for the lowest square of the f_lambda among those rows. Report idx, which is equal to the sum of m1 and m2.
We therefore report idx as 650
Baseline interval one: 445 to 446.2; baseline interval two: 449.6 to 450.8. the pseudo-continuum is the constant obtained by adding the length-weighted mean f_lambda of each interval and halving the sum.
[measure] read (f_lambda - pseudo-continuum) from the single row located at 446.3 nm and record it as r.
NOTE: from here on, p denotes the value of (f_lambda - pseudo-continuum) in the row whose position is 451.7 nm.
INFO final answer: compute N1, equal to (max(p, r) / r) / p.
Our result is -1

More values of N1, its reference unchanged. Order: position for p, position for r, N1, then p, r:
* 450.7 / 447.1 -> -6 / 1.7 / -0.2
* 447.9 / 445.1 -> -4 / -0.2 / 0.6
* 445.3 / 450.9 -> -3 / -0.3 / 1.2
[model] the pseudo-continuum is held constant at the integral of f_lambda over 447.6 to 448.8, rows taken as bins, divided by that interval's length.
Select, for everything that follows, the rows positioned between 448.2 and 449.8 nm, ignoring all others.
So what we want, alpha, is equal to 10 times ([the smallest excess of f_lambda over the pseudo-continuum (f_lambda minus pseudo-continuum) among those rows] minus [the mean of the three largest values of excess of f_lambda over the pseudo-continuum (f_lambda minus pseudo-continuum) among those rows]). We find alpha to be -13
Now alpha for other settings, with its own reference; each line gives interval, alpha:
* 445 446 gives -31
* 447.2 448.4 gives -2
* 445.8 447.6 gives -35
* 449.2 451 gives -9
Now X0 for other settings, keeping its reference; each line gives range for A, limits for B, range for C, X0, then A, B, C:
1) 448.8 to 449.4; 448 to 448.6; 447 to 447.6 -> 0.020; 0.002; -0.002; 0.017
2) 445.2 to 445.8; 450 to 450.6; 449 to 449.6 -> 0.022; 0.019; 0.000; 0.002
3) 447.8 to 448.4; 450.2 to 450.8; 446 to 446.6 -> 0.008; -0.001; -0.005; 0.004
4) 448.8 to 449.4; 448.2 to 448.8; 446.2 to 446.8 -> 0.027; 0.002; -0.001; 0.024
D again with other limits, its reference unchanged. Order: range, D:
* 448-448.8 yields 0.2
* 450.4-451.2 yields 1.4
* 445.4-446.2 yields -2.7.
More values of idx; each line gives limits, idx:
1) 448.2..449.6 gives 648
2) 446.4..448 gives 614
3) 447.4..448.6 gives 621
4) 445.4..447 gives 523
